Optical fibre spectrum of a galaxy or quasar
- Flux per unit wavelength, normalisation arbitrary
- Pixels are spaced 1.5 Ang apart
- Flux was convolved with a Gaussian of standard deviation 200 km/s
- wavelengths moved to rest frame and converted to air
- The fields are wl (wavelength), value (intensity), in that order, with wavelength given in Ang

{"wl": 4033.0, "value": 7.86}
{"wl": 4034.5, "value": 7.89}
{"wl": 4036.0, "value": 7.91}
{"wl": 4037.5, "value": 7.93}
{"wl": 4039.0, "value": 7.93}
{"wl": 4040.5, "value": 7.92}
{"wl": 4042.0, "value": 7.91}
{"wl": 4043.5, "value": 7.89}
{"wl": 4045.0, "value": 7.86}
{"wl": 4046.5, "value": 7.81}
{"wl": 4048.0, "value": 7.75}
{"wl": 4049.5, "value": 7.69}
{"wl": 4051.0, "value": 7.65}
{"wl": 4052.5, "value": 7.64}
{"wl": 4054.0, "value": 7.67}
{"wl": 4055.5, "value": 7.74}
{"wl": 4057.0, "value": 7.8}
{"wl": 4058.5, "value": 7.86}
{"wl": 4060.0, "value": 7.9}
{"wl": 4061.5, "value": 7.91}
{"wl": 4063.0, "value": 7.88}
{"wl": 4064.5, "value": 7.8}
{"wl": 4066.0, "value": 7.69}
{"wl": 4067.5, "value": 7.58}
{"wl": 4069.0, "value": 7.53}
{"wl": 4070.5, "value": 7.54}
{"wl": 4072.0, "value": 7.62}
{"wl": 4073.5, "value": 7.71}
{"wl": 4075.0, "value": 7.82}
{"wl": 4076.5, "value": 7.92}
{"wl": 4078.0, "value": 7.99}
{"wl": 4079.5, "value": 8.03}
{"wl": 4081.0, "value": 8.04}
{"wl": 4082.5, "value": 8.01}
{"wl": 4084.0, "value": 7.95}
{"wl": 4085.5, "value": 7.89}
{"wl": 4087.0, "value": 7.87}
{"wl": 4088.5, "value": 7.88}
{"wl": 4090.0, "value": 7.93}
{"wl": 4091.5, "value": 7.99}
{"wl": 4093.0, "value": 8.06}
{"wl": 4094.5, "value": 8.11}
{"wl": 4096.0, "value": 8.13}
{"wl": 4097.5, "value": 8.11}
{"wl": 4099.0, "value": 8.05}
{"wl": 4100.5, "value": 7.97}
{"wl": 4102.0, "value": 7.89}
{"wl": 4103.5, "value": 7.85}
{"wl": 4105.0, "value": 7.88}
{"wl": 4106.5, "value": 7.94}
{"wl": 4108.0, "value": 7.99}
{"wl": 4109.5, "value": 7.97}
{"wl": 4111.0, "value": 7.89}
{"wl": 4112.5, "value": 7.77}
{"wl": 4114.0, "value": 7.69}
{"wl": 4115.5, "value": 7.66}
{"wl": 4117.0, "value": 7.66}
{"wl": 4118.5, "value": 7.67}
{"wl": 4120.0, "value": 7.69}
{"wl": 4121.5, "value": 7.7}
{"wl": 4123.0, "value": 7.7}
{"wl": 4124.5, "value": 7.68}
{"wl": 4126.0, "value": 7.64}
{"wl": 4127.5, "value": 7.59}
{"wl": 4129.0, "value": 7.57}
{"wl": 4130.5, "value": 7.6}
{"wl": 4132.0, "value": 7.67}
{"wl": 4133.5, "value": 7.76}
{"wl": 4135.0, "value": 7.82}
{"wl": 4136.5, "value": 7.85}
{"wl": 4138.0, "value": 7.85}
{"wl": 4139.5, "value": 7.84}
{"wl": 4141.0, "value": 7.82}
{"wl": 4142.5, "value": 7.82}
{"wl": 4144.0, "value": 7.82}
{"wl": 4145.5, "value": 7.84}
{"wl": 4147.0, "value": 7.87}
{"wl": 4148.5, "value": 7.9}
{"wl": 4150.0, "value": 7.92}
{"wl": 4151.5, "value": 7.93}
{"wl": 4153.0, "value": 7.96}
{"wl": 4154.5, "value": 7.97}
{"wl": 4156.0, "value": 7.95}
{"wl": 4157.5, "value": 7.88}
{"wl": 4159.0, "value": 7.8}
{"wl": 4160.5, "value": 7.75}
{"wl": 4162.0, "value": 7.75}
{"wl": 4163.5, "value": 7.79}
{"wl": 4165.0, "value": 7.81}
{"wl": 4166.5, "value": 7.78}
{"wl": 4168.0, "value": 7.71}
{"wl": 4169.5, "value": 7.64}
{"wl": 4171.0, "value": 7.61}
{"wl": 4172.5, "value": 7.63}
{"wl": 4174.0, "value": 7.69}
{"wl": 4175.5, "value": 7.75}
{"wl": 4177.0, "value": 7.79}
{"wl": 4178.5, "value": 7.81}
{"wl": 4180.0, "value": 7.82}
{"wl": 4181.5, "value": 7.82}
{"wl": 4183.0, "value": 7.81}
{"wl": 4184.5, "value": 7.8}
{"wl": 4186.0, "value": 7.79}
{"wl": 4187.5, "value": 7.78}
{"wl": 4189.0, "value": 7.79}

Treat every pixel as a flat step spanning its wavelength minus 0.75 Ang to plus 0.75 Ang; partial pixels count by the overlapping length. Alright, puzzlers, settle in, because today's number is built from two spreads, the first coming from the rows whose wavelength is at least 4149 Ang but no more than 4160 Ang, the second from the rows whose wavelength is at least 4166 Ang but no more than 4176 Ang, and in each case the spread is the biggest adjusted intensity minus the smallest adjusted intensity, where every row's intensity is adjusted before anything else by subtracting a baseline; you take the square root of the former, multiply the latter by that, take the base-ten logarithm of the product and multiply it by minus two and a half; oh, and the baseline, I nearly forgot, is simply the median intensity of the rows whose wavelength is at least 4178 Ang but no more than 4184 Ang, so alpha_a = 2.9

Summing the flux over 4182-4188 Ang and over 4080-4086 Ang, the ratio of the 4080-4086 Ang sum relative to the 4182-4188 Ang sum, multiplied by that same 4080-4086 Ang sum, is 32.6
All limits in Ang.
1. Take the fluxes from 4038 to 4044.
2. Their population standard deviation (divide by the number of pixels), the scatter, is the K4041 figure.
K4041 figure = 0.015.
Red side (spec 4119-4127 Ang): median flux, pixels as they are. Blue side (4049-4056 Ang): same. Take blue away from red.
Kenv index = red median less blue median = 0.02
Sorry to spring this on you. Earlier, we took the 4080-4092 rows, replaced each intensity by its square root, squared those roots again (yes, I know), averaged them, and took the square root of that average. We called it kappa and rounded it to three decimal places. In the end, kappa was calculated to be 2.819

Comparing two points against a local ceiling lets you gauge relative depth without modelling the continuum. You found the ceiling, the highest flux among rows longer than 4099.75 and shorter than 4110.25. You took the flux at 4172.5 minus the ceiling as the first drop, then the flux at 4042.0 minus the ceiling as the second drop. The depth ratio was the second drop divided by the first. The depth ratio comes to 0.22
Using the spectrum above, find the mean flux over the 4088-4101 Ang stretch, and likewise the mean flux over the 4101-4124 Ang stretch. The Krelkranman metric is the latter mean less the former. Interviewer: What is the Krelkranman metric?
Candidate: -0.23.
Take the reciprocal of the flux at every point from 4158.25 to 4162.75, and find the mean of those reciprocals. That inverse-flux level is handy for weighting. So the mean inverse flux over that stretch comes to 0.129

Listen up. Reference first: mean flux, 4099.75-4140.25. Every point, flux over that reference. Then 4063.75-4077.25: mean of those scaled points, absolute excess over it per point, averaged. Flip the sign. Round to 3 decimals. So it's -0.014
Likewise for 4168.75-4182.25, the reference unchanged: -0.010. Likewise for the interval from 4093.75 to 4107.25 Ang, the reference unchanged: -0.012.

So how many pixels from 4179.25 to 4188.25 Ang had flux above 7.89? 0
